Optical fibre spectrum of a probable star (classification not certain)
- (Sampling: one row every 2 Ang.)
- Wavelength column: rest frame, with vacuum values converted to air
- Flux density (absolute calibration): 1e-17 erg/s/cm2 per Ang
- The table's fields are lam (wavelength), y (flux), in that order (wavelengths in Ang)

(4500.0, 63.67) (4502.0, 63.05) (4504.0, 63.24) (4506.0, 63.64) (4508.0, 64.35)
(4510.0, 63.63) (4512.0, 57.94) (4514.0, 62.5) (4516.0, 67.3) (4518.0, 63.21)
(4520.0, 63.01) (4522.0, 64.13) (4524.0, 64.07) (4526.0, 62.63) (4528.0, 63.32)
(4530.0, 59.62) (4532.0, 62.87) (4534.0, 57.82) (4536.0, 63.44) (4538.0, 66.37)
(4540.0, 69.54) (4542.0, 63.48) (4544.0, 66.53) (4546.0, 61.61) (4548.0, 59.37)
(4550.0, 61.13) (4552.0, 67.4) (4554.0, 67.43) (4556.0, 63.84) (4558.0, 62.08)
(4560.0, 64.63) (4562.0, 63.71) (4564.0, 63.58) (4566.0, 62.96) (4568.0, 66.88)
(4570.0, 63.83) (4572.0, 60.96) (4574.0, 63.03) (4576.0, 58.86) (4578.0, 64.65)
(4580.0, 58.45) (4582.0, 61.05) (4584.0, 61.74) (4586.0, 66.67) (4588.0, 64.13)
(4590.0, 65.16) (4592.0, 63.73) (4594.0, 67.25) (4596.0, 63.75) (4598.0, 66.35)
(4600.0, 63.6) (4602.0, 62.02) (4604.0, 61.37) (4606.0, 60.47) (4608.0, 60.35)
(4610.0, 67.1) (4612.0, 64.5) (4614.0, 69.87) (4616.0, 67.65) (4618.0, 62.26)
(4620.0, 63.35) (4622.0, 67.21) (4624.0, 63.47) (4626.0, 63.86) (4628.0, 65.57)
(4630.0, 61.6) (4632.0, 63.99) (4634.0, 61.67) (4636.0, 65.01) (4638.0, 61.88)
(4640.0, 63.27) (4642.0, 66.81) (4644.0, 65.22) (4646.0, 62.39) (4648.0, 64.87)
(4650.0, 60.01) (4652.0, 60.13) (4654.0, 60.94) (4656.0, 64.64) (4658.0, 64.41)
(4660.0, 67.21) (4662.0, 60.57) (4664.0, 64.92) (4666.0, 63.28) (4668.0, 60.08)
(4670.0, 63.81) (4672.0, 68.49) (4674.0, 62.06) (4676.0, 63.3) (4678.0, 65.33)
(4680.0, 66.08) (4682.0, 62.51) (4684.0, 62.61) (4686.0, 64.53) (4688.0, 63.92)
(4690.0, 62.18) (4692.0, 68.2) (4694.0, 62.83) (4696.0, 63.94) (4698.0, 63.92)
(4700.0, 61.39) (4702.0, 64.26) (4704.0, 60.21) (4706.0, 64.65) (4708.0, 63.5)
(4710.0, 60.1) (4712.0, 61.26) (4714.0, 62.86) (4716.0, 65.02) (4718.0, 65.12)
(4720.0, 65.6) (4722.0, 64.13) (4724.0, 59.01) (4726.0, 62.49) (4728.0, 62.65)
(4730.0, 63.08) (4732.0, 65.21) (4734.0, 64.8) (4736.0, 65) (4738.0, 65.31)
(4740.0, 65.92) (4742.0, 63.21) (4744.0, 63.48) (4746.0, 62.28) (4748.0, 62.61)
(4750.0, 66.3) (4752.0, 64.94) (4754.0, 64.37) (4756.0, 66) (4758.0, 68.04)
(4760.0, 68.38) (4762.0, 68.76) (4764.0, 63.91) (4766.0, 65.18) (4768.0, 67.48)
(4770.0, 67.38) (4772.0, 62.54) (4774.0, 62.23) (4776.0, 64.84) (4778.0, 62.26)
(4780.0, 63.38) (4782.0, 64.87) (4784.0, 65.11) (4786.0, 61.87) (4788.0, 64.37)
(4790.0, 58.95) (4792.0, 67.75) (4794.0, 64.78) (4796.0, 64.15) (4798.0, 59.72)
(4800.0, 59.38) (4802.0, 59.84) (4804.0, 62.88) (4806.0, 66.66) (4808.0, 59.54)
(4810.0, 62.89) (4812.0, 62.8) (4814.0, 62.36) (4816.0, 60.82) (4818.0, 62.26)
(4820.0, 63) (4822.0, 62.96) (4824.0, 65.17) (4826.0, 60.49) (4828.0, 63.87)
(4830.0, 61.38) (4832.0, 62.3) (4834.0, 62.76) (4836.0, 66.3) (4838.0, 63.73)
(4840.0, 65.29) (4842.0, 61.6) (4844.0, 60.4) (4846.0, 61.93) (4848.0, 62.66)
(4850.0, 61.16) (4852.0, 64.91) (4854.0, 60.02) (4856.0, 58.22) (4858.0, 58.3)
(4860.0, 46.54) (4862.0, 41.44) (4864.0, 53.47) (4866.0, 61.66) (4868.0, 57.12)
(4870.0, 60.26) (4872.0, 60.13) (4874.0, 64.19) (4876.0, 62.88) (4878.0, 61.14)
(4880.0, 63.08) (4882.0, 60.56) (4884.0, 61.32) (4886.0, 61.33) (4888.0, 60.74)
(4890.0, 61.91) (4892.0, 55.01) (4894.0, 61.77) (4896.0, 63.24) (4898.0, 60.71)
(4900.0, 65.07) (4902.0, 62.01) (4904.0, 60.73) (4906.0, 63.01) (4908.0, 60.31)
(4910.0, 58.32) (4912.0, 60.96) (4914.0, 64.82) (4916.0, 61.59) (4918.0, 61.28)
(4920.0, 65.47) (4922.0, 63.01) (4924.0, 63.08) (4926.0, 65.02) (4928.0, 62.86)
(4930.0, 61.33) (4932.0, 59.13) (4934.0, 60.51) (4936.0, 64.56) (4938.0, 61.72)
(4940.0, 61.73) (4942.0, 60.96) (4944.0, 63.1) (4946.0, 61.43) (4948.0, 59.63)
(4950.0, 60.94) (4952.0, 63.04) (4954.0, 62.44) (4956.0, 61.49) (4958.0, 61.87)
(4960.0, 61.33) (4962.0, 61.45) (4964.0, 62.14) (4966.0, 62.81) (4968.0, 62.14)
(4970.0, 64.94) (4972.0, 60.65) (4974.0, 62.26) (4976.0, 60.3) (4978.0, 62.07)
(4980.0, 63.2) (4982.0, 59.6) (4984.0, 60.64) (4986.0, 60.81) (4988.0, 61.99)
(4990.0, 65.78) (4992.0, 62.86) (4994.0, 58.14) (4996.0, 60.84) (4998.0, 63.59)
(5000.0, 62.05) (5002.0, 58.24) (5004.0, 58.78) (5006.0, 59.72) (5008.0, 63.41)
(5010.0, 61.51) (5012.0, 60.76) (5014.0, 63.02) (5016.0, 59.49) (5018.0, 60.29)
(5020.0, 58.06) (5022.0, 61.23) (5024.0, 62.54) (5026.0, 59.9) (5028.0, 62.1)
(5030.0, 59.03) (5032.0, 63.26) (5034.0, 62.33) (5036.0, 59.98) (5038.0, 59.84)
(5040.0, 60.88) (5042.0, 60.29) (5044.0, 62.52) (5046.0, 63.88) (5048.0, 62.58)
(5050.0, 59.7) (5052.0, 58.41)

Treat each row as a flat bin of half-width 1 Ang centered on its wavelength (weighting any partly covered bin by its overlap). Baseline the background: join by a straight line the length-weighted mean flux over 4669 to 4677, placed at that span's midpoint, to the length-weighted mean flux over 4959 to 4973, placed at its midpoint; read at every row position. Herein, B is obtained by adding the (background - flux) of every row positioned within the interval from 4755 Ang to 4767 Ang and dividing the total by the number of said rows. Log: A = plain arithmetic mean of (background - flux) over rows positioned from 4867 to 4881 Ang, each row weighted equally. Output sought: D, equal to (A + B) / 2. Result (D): -0.7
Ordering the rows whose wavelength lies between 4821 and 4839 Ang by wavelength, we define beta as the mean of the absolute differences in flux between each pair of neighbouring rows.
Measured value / 2.5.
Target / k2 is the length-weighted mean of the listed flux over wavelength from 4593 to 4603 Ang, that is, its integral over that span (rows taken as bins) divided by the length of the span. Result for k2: 64.6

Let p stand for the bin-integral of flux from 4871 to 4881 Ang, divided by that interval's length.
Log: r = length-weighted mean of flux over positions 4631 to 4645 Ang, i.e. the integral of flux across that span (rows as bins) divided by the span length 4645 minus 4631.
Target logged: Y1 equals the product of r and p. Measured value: 3985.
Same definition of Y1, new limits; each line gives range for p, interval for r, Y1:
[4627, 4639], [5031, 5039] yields 3883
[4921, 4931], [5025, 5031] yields 3805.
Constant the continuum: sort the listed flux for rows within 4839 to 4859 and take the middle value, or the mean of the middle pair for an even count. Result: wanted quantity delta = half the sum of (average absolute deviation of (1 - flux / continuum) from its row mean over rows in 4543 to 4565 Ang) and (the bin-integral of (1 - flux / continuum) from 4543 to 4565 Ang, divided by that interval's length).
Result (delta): -0.003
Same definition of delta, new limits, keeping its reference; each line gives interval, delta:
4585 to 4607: -0.008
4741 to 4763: -0.016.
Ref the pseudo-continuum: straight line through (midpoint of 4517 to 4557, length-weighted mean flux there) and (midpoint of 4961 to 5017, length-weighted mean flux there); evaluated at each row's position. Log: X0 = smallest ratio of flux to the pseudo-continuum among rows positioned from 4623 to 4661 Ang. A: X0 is 0.952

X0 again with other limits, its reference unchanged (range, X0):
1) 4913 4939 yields 0.957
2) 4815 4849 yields 0.971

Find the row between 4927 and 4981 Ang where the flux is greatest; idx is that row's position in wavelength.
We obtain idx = 4970.0 Ang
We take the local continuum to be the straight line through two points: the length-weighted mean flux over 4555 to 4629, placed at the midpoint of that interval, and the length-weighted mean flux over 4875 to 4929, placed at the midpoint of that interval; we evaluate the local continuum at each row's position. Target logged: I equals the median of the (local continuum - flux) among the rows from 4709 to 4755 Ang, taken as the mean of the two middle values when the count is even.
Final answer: -1.1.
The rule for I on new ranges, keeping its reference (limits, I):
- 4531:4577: 0.6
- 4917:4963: 0.0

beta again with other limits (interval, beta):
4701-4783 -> 1.7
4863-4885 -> 2.8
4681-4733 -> 2.1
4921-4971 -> 1.4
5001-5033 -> 2.2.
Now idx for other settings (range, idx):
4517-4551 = 4540.0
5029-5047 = 5046.0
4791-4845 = 4792.0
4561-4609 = 4594.0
